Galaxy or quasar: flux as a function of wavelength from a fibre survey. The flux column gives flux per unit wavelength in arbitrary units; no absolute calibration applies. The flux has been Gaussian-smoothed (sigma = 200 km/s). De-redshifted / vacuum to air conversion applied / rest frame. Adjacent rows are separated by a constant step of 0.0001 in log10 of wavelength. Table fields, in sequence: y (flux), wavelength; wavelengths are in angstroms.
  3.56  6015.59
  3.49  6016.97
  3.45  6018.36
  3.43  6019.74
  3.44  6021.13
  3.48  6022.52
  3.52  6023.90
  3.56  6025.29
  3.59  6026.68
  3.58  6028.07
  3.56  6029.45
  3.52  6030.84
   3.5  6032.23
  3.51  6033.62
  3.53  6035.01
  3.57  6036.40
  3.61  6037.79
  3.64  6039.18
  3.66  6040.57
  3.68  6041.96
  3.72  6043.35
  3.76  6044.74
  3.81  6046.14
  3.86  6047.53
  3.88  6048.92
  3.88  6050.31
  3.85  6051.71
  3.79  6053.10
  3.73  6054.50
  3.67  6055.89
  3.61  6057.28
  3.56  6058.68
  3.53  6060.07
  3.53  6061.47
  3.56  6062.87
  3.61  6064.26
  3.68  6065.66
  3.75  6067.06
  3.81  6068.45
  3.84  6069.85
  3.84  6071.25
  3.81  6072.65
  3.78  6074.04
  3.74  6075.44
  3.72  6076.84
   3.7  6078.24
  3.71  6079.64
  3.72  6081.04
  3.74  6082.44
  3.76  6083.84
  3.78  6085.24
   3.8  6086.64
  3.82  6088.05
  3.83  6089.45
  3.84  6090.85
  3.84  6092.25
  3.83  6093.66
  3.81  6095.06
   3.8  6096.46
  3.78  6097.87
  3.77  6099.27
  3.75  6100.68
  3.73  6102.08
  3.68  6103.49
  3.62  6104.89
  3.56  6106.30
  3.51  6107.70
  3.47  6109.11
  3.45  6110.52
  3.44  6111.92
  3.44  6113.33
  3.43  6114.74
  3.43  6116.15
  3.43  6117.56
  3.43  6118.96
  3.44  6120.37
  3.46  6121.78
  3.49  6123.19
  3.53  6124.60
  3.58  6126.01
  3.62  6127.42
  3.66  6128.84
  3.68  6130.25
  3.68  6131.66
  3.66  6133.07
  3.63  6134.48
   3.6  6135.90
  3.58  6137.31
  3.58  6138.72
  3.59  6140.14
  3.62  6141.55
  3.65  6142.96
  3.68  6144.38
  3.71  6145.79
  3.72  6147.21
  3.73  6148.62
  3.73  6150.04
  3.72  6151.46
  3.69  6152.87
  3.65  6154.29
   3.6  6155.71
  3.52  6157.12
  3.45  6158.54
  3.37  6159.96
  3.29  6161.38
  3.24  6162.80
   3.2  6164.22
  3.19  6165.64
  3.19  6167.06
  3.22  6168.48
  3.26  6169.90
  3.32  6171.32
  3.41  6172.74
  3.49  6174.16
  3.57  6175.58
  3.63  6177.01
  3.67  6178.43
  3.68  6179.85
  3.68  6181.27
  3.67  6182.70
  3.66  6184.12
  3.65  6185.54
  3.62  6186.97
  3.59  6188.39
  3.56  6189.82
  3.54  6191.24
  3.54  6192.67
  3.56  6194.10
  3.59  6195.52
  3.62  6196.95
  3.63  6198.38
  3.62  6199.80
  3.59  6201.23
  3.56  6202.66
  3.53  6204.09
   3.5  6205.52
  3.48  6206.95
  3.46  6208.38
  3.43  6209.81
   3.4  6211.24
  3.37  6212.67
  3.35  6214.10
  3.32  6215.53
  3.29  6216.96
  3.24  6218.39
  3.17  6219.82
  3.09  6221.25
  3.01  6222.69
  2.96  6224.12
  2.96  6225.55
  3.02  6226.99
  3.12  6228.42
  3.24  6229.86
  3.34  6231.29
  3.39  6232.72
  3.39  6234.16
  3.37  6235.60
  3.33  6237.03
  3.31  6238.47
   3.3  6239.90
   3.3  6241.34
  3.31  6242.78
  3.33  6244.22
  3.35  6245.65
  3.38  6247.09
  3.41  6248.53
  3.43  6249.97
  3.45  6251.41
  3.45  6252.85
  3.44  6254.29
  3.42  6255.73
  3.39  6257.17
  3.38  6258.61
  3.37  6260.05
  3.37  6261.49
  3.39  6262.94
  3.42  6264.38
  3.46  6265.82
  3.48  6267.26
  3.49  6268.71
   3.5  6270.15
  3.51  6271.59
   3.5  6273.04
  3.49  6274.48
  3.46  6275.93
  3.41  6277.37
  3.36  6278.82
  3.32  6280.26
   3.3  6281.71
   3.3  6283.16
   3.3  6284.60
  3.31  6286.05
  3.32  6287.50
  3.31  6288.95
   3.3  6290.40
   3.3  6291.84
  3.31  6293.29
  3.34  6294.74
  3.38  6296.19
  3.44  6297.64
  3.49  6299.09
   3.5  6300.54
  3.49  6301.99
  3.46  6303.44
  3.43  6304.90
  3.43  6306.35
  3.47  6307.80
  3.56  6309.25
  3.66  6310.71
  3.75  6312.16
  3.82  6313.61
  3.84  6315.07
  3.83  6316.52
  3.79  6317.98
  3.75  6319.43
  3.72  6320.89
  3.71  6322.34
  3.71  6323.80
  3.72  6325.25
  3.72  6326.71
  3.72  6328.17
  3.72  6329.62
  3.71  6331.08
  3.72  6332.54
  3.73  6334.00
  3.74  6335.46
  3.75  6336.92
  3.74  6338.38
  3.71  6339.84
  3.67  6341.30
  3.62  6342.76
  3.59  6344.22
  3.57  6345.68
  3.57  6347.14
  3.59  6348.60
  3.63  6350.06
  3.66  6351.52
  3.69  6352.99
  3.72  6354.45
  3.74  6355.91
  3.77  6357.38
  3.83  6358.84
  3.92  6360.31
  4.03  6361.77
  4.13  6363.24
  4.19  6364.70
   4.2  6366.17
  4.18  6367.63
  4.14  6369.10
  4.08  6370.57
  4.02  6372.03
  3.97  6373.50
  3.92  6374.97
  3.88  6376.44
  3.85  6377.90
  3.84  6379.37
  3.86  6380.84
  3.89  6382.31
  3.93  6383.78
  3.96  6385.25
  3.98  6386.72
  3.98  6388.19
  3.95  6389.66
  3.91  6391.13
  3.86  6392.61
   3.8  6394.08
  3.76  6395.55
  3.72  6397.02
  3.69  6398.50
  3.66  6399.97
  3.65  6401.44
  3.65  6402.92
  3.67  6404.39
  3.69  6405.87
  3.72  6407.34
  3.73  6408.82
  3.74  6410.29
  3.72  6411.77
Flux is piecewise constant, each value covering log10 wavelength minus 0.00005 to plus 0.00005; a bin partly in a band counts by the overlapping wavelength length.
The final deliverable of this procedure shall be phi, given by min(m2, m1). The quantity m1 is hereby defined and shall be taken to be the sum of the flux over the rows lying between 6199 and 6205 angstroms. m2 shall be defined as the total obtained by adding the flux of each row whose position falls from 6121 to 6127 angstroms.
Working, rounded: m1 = 14.3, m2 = 14.1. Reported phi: 14.1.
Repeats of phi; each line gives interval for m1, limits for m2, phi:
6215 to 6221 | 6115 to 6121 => 13.0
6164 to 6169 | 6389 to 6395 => 12.8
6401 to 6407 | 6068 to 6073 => 14.7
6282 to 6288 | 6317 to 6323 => 13.2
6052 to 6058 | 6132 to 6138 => 14.5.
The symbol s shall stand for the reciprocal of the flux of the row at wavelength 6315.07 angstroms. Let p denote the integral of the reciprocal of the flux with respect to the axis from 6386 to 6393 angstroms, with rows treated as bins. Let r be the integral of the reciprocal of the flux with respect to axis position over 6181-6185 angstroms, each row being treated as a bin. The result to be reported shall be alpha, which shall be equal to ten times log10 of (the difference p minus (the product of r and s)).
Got 2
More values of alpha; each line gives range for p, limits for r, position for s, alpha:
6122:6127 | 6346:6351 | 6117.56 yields 0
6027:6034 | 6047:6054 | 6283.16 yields 2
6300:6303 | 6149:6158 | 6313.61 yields -7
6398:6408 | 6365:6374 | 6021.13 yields 3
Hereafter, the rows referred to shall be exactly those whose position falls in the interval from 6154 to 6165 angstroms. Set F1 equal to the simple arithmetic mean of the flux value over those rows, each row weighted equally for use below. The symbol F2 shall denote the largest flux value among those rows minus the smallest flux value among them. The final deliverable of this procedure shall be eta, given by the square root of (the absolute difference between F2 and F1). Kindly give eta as 1.72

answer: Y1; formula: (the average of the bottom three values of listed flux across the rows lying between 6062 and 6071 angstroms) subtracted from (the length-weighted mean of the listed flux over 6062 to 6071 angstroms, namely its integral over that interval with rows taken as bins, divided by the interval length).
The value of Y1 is 0.09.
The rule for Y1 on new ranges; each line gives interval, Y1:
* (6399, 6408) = 0.02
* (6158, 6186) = 0.25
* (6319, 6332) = 0.01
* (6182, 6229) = 0.44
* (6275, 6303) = 0.07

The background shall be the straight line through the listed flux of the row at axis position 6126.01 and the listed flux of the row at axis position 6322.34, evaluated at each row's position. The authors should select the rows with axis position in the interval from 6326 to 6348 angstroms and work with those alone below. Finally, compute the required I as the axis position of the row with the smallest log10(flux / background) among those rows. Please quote 6347.14 angstroms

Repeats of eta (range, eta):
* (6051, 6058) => 1.87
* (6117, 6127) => 1.82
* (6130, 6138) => 1.88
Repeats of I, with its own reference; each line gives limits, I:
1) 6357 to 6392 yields 6357.38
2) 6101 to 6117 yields 6116.15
